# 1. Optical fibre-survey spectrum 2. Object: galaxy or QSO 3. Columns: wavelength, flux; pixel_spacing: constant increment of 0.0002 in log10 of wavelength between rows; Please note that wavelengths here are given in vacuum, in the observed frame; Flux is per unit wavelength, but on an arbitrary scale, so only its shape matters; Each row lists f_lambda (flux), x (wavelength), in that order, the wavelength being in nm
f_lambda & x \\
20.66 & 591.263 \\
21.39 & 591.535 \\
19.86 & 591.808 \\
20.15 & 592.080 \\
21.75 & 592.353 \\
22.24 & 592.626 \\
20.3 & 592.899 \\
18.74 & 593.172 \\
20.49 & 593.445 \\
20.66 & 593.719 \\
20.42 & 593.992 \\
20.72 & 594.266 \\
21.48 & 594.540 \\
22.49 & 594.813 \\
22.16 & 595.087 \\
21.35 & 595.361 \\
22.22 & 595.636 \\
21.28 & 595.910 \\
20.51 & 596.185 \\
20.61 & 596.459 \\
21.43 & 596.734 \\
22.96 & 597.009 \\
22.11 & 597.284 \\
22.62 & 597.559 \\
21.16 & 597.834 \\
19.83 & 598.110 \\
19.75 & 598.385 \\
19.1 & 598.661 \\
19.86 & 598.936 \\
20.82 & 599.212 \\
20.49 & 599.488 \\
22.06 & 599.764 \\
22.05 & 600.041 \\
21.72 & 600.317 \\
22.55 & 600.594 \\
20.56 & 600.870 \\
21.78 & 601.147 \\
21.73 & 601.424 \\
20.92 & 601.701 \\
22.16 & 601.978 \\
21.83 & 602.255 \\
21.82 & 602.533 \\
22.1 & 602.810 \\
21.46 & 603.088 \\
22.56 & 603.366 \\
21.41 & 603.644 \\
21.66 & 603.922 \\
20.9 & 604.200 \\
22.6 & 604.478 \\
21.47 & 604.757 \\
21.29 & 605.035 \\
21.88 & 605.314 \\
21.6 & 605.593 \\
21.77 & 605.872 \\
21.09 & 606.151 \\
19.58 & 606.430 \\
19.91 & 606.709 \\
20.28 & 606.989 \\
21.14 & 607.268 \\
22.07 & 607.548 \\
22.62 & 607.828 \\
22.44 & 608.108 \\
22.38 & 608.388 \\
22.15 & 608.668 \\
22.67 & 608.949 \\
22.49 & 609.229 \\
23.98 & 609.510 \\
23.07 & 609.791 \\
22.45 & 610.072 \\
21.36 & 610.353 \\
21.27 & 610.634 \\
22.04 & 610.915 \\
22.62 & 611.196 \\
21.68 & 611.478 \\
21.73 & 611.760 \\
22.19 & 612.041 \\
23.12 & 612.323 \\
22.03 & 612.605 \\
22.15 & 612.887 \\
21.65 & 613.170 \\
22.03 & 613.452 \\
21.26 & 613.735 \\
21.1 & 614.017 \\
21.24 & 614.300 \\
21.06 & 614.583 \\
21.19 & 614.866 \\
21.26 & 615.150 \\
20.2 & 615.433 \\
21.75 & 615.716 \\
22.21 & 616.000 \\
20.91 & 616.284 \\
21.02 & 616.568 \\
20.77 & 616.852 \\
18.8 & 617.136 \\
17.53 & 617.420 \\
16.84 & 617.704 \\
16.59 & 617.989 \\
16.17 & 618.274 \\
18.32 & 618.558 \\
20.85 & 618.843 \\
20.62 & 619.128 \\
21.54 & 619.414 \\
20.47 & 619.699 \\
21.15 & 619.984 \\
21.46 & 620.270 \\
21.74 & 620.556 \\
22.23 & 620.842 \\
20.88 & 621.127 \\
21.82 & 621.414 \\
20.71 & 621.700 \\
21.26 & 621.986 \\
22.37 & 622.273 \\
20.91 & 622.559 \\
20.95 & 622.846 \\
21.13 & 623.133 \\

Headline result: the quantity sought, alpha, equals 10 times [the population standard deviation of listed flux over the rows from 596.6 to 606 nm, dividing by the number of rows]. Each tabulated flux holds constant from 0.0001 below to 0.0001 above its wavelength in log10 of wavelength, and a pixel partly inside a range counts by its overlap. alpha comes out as 9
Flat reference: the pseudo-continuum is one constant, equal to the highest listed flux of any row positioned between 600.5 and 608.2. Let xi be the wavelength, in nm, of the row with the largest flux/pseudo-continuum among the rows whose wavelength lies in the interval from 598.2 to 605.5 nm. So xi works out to 604.478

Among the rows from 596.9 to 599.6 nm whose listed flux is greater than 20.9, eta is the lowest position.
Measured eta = 597.009 nm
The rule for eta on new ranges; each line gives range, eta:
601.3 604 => 601.424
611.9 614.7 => 612.041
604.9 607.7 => 605.035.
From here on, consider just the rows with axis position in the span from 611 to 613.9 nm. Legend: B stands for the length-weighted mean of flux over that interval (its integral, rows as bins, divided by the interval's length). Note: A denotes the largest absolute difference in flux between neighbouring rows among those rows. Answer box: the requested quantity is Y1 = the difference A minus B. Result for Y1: -21.0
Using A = 1.1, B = 22.0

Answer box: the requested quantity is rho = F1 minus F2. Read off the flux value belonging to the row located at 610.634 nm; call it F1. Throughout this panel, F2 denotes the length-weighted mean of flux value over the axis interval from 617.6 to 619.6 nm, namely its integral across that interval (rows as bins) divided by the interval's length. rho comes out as 2.5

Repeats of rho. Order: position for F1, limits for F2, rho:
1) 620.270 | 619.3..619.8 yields 0.4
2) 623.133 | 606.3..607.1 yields 1.2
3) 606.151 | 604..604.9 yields -0.6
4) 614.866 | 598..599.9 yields 0.9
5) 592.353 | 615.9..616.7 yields 0.4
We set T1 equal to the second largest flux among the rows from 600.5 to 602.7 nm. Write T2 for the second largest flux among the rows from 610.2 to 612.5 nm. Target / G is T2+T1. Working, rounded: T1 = 22.16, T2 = 22.62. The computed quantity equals 44.8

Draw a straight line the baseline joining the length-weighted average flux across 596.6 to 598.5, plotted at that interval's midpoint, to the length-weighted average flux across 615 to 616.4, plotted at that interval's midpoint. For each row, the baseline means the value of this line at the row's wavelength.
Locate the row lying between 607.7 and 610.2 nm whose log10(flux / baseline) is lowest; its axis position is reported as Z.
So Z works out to 608.668 nm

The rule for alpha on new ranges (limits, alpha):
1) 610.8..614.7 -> 6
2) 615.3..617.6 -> 14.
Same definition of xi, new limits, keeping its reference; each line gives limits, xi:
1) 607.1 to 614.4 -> 609.510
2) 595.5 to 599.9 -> 597.009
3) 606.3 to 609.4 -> 608.949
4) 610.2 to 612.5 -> 612.323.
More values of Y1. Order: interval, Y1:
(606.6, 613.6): -20.6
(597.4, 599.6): -19.0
